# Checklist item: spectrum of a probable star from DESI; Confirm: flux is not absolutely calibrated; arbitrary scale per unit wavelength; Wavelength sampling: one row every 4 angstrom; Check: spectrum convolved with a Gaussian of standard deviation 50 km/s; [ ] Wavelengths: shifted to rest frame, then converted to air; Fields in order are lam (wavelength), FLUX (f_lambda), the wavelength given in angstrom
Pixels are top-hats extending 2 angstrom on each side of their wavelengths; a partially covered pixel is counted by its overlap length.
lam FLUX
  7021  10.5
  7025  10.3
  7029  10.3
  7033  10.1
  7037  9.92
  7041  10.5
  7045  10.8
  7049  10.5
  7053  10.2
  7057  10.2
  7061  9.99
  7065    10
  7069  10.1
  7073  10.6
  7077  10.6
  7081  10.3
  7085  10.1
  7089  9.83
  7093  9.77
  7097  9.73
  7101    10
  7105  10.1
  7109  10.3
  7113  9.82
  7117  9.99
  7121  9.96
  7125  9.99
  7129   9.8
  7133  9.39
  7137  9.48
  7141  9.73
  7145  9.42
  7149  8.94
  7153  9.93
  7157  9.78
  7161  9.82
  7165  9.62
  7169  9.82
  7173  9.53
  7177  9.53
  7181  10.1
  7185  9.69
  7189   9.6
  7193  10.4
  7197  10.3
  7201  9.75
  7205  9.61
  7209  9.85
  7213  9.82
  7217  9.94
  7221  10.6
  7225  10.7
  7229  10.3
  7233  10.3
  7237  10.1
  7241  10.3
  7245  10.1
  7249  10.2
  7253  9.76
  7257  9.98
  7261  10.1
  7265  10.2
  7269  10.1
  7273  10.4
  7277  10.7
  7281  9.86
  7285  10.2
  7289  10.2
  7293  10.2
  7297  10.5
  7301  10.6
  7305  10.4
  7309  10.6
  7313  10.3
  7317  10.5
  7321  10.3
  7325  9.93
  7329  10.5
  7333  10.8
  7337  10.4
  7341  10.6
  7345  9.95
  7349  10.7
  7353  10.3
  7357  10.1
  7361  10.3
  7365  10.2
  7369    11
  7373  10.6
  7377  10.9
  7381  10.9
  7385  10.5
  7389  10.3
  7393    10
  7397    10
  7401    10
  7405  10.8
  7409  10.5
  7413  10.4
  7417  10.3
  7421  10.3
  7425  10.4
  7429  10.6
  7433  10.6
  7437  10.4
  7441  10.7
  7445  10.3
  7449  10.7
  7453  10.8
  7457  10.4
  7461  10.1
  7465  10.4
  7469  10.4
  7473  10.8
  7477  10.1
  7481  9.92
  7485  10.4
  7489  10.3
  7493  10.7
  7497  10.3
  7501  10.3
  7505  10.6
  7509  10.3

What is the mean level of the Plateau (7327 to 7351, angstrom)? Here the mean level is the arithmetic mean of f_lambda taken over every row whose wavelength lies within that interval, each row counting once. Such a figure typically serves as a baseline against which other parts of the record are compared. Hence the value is 10.5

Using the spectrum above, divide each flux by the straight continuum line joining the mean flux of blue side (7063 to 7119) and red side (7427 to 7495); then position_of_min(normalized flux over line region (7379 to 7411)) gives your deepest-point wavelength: 7401 angstrom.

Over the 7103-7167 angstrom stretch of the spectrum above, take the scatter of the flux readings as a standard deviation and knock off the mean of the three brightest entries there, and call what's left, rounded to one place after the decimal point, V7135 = -9.8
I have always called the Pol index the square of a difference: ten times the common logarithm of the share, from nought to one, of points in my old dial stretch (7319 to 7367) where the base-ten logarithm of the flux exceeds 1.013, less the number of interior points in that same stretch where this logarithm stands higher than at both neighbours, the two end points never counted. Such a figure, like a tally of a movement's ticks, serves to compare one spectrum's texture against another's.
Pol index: 61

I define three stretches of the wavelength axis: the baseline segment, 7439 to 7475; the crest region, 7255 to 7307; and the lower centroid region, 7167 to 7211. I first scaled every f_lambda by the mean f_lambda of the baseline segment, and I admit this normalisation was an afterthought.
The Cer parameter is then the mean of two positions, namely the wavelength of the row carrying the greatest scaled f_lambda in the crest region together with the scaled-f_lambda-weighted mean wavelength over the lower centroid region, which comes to 7233.0 angstrom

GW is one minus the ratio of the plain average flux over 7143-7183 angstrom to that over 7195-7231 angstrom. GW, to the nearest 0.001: 0.044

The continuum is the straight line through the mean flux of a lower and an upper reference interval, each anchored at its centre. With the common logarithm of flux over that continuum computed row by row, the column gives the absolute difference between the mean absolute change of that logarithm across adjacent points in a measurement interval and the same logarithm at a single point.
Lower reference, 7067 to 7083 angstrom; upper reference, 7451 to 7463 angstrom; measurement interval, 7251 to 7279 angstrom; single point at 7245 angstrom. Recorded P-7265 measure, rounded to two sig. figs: 0.021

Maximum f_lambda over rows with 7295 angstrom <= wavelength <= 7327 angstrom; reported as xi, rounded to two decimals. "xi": 10.60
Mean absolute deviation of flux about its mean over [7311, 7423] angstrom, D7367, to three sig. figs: 0.244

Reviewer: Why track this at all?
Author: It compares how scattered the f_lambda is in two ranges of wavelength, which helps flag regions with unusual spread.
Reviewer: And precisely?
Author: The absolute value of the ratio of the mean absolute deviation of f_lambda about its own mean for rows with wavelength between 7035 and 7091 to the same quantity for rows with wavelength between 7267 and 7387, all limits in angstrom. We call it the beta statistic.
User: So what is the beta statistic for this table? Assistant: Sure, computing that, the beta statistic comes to 1.1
